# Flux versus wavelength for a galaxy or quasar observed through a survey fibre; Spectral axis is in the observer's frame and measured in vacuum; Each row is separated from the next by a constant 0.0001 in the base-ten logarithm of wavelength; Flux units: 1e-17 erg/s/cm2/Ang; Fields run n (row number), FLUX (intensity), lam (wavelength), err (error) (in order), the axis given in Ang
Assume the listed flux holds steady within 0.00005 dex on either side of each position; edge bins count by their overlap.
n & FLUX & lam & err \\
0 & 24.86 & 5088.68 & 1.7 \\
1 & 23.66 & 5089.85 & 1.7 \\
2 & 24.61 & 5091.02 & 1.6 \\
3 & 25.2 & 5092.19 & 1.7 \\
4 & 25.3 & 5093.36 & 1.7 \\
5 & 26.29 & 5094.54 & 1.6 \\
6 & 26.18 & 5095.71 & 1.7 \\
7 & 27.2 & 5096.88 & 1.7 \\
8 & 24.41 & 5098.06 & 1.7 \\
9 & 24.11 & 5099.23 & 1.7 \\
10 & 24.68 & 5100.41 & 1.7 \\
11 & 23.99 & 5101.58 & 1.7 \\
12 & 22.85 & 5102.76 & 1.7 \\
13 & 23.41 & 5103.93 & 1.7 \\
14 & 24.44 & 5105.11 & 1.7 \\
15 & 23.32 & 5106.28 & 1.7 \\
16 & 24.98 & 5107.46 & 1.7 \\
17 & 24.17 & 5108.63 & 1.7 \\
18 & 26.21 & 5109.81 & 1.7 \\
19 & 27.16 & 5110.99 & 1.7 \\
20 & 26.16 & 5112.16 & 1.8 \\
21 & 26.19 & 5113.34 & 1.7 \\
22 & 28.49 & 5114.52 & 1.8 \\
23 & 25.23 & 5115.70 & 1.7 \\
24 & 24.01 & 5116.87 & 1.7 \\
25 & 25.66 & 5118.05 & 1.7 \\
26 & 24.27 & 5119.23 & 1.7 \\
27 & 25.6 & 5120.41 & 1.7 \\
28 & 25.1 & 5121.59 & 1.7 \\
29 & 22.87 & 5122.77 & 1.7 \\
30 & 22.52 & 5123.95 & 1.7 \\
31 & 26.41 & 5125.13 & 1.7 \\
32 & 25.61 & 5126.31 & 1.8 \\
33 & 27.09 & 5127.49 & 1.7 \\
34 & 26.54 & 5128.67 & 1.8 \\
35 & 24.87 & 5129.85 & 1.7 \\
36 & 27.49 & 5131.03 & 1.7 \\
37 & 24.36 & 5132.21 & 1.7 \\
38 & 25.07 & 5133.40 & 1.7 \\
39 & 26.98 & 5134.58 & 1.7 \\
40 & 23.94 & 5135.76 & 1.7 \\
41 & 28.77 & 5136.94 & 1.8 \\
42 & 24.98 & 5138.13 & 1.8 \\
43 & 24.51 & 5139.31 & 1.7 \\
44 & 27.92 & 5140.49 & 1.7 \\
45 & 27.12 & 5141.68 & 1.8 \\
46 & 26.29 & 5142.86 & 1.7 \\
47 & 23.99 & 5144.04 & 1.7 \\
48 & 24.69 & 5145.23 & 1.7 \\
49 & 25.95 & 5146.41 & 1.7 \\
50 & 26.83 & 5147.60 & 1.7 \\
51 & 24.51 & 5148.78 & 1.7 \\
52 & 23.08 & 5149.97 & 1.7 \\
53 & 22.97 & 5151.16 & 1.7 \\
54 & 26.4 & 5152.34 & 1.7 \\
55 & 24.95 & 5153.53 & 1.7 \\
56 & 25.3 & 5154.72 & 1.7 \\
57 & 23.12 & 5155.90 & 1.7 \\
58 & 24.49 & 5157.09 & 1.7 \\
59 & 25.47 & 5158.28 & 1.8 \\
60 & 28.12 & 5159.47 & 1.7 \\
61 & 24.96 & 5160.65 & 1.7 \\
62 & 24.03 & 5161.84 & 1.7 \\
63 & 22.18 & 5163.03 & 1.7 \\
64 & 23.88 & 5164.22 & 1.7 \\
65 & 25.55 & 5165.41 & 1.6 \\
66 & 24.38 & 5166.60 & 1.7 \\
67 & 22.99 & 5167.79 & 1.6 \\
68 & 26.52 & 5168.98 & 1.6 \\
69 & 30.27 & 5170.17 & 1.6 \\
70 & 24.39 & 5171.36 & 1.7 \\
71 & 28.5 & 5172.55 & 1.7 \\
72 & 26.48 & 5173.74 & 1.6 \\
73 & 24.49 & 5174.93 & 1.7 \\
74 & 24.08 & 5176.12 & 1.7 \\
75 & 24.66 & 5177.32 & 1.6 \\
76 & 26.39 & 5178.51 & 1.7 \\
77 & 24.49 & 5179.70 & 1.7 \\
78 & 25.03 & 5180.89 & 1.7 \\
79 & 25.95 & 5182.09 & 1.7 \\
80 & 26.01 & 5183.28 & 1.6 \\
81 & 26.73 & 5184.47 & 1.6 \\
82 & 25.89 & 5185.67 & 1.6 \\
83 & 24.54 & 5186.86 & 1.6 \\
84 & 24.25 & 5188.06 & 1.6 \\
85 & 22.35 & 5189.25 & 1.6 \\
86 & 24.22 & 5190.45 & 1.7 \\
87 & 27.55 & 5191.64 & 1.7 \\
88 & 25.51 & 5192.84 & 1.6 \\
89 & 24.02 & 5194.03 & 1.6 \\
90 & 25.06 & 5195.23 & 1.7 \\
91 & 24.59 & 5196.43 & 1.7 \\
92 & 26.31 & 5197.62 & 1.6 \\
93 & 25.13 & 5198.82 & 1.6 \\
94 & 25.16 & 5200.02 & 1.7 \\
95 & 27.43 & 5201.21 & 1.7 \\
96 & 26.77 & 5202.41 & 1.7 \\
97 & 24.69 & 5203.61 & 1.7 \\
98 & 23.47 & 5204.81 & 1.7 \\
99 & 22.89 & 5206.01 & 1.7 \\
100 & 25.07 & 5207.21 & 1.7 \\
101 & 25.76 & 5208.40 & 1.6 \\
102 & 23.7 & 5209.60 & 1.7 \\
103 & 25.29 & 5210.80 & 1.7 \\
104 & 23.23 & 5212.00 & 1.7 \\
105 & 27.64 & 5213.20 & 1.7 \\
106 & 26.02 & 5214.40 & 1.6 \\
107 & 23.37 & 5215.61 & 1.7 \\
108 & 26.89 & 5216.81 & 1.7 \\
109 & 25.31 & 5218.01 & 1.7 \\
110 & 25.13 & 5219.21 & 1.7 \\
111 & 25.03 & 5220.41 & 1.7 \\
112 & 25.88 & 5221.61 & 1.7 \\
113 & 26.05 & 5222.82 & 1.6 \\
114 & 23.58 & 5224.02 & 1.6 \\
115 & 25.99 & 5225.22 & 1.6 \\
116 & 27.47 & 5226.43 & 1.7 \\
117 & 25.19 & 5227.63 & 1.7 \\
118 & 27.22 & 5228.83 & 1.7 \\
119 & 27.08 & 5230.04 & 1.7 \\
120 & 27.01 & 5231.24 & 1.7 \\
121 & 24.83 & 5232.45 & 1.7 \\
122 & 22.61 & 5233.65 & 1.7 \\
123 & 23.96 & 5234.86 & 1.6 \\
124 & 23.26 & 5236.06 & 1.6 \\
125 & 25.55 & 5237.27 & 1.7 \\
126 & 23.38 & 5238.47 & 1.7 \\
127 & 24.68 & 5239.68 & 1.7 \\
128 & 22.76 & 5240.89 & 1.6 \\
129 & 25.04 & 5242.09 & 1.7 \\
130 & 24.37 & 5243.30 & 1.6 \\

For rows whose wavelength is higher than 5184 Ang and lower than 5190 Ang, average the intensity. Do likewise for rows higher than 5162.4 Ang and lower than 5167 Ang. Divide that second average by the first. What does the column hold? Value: 0.97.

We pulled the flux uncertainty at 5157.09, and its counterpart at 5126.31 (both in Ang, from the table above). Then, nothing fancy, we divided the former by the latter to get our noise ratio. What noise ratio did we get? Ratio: 0.94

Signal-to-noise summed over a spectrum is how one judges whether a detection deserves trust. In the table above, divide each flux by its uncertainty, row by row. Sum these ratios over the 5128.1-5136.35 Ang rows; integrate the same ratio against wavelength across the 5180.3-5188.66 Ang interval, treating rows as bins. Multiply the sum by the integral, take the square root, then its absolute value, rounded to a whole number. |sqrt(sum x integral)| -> 117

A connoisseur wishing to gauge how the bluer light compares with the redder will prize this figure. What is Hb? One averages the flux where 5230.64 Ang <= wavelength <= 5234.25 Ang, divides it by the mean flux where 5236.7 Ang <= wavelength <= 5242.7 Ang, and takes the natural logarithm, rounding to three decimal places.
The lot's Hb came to 0.022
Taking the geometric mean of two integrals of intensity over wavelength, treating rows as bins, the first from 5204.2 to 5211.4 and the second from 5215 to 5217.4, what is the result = 103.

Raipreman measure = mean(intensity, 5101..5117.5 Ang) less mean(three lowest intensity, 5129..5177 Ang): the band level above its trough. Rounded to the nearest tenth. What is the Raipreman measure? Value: 2.3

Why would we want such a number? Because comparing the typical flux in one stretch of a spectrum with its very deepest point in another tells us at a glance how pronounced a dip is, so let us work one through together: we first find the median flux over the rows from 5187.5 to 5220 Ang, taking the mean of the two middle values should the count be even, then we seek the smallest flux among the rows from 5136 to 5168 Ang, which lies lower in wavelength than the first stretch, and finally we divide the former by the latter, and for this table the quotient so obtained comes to 1.13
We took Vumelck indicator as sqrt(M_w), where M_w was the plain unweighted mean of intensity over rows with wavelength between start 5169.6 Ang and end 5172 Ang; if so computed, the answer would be 5.23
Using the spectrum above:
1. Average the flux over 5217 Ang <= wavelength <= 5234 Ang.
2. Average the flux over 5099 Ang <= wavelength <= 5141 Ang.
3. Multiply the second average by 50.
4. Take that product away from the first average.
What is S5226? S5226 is -1238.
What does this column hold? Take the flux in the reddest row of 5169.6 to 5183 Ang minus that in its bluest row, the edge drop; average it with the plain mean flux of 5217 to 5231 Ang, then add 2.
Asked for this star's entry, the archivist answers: 13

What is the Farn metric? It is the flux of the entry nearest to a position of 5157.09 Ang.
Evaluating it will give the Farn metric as 24.49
